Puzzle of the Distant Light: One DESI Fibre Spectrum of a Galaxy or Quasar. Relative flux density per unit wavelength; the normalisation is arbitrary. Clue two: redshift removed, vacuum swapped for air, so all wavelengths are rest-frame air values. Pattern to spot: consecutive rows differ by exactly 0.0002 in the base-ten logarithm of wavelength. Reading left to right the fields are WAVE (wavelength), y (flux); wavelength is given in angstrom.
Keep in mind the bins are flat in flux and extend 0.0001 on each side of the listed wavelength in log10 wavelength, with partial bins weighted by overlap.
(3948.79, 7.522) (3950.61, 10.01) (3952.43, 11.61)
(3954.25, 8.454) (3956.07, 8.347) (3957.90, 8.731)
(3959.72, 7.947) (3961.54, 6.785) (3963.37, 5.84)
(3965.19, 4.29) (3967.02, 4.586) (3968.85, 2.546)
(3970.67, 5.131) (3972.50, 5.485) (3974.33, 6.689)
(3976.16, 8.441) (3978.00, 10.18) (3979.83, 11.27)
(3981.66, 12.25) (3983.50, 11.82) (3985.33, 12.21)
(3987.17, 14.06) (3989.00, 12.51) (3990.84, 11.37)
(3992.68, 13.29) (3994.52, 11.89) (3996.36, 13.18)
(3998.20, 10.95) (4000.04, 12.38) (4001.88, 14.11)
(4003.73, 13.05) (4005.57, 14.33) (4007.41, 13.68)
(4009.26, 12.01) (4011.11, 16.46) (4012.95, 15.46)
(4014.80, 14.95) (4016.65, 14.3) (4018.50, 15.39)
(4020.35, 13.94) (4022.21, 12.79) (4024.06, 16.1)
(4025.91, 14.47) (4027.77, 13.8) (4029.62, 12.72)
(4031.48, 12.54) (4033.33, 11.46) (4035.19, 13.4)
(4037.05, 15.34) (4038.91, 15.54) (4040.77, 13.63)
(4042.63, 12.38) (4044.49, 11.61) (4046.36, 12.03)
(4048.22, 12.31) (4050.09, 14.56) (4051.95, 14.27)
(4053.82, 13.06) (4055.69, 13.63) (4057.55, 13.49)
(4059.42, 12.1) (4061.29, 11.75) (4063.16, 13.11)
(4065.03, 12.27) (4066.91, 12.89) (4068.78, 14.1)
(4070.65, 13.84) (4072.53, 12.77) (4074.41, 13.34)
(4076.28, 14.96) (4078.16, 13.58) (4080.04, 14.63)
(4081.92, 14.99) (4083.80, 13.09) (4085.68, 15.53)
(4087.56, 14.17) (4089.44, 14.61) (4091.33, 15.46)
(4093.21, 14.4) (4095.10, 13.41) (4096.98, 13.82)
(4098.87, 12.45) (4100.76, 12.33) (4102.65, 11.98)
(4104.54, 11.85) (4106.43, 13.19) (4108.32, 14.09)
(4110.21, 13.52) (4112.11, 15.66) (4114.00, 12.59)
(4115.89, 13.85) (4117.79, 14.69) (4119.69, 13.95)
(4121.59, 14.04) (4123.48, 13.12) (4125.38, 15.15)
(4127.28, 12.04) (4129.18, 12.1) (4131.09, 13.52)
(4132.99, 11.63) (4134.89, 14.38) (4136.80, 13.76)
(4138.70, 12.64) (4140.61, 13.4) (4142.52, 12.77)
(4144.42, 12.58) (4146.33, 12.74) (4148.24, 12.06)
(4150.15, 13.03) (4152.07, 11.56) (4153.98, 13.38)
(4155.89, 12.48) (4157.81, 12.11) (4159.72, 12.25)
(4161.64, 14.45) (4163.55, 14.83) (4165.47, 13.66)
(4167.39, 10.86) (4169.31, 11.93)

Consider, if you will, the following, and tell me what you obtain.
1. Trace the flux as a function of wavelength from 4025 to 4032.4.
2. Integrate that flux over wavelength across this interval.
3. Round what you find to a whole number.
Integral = 99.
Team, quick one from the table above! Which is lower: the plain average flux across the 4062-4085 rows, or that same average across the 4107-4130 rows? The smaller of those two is 13.6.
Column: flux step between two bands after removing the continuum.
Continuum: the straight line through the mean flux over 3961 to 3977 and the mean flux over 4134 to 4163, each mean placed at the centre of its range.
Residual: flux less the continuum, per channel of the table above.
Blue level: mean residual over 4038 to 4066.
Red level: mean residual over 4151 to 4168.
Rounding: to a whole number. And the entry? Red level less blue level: -5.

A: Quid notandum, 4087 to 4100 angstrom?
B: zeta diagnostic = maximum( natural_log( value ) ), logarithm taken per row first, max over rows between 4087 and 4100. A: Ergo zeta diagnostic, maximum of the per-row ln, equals 2.74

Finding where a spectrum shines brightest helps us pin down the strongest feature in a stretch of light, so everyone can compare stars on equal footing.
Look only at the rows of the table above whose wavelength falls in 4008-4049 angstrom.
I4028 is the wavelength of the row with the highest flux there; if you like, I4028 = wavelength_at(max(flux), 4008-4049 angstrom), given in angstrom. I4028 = 4011.11 angstrom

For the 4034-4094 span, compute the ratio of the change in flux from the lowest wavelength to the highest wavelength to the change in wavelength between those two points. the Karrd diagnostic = 0.017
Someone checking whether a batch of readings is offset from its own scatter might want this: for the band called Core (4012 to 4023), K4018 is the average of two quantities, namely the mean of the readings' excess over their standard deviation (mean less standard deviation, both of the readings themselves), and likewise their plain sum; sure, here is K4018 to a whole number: 50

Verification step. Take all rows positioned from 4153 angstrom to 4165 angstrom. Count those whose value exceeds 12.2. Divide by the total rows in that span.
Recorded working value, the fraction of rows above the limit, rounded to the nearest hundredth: 0.83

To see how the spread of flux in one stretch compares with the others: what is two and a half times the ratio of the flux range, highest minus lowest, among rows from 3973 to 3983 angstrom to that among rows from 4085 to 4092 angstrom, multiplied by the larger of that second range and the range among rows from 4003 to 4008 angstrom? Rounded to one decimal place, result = 13.9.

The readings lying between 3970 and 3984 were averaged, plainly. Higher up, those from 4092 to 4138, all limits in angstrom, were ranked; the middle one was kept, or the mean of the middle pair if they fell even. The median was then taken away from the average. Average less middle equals -5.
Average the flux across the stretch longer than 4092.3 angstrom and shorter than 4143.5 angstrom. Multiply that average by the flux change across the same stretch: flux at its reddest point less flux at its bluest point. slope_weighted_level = -22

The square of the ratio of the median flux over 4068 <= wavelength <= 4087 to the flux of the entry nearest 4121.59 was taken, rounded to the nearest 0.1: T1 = 1.0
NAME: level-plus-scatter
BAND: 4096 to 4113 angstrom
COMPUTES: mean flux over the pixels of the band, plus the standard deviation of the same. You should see 14.4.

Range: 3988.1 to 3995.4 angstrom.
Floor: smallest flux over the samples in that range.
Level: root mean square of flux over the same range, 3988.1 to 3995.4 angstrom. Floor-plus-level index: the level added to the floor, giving 23.7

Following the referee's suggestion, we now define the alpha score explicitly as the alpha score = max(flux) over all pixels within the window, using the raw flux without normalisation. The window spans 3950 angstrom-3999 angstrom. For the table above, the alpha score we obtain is 14.06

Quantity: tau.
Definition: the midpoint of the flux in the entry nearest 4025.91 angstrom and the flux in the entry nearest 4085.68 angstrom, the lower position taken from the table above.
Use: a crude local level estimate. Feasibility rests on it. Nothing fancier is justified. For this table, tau 15.0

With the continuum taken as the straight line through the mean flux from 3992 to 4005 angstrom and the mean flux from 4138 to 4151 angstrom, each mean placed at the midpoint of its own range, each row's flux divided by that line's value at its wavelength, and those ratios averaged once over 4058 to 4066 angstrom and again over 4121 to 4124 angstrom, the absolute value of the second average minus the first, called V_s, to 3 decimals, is 0.098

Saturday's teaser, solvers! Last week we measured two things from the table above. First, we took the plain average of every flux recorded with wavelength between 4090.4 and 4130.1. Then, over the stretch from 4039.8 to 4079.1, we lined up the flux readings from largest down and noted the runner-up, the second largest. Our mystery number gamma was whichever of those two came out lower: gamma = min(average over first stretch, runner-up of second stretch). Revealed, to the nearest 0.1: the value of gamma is 13.5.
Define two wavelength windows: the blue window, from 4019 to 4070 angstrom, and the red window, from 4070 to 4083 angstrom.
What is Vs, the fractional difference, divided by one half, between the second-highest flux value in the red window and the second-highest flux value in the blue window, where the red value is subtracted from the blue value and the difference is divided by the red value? 0.1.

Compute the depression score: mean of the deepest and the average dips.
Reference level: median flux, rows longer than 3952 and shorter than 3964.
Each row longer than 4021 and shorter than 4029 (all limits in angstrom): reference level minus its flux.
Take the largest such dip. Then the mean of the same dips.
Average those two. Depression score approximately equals -5.2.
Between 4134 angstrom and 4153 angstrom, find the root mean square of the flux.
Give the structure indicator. 12.9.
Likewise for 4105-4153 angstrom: 13.3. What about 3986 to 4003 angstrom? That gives 12.7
